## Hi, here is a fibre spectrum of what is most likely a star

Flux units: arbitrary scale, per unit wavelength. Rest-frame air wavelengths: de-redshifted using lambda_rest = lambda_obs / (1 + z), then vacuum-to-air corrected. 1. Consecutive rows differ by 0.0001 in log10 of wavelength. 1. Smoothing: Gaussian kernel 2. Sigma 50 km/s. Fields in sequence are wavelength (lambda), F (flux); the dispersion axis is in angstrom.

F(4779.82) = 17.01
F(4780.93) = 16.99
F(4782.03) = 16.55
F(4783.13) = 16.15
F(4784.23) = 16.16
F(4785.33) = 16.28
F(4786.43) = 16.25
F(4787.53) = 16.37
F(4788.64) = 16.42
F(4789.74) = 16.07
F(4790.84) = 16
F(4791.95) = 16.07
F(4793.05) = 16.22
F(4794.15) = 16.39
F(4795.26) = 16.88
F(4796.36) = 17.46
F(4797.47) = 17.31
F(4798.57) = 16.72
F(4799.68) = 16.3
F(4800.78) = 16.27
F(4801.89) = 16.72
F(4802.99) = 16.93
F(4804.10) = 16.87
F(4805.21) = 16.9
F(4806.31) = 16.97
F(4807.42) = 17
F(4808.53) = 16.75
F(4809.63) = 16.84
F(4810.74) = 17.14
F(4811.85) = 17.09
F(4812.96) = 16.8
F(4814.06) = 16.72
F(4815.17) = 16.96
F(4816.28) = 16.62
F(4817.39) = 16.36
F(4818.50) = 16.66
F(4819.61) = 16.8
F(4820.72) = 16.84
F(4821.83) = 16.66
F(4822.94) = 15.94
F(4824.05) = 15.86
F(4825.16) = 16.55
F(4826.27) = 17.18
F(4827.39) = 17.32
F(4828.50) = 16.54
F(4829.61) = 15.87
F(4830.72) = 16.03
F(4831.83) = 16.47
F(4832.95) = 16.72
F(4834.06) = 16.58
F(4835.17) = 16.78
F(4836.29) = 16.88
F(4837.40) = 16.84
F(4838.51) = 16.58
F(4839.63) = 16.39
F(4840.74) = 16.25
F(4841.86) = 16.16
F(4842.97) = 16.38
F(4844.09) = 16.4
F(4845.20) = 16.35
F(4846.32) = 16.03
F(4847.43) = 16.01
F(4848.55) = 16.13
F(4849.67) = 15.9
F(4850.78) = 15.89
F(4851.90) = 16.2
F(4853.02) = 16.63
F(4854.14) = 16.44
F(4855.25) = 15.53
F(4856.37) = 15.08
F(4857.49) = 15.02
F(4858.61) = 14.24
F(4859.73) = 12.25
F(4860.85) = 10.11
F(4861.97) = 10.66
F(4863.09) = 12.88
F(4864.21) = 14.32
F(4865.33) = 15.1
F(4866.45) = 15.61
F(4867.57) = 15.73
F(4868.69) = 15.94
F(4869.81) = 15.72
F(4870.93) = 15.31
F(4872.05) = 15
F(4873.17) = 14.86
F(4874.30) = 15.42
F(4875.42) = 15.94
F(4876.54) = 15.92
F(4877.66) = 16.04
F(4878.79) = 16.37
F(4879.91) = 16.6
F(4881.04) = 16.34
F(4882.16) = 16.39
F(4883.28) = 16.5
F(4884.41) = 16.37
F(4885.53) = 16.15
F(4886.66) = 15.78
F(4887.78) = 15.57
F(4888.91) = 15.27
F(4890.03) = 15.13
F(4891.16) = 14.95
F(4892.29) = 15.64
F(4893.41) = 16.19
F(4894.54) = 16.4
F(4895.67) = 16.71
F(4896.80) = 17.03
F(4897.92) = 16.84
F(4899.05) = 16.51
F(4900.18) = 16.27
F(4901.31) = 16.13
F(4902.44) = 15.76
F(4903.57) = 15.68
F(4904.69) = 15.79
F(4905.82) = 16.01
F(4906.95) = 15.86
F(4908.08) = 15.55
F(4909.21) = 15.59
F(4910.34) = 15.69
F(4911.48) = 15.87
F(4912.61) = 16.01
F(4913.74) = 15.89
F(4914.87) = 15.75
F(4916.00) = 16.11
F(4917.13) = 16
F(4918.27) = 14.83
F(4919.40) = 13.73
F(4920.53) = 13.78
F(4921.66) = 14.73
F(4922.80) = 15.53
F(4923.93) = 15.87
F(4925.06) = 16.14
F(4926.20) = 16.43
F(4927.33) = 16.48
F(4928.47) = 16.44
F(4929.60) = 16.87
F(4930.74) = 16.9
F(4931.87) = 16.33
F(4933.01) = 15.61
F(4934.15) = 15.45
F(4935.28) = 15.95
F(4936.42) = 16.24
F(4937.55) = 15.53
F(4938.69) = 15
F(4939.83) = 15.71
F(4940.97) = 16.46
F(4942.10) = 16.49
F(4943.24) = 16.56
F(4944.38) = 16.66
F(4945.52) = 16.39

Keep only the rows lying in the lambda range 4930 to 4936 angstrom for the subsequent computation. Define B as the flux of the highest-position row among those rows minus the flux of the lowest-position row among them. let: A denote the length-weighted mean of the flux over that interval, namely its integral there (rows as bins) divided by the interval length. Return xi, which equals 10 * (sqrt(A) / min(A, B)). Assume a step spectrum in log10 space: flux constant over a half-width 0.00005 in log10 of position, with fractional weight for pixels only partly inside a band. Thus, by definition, -42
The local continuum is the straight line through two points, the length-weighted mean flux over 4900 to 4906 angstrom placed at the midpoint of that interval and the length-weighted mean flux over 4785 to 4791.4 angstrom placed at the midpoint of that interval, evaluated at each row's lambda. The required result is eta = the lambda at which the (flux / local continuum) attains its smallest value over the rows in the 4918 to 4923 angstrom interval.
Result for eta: 4919.40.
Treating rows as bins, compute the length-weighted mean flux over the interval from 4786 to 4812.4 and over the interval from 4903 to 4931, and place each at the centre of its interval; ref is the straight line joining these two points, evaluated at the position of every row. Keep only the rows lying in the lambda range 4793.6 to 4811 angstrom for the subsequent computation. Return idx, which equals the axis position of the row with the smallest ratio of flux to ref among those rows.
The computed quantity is 4800.78 angstrom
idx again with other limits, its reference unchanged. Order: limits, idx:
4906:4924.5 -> 4919.40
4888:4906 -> 4891.16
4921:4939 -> 4921.66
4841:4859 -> 4858.61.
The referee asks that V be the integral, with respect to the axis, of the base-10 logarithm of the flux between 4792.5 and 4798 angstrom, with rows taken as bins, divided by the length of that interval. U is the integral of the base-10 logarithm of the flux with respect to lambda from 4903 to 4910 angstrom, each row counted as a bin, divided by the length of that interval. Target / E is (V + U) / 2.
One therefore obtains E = 1.21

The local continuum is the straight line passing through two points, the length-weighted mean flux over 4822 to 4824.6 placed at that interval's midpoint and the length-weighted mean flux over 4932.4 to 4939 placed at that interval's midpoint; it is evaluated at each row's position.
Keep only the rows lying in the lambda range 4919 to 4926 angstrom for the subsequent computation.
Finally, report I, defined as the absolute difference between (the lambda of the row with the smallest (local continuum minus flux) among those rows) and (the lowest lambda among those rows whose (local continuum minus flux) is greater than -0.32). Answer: 5.7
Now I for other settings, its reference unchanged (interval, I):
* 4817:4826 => 2.2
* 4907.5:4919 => 7.9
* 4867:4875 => 1.1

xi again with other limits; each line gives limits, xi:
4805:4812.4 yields 217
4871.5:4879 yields 29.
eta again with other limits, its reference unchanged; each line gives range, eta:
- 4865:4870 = 4865.33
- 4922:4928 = 4922.80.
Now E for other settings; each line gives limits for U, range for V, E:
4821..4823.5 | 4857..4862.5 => 1.15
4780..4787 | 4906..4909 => 1.21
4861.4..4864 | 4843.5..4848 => 1.14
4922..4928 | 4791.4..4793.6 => 1.21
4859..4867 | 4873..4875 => 1.14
